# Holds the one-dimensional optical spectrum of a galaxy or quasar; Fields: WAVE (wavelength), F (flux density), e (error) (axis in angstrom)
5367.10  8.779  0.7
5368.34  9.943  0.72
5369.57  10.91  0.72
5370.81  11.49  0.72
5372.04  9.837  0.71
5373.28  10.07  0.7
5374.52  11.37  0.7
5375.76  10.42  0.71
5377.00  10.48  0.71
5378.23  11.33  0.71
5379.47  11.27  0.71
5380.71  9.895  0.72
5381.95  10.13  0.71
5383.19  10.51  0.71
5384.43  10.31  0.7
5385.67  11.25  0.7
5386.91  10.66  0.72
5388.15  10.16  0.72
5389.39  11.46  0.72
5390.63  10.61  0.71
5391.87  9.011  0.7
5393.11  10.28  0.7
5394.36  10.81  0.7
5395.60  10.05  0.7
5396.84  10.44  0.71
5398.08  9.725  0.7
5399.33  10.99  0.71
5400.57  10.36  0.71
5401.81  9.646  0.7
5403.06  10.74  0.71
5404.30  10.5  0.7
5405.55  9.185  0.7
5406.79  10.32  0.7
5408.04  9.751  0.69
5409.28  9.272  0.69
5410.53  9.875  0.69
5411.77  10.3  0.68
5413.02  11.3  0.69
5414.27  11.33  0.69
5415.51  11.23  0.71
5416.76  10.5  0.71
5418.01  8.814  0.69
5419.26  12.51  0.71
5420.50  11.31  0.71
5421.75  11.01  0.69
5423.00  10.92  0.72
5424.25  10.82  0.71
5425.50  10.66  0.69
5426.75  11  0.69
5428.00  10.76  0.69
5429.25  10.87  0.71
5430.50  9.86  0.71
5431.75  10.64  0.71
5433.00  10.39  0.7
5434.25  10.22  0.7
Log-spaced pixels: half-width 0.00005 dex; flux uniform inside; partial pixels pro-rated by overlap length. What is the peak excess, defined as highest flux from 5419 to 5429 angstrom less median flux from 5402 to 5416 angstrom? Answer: 2.2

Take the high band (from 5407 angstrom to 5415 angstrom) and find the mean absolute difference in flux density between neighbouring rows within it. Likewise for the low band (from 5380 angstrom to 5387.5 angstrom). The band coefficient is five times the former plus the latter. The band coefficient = 3.0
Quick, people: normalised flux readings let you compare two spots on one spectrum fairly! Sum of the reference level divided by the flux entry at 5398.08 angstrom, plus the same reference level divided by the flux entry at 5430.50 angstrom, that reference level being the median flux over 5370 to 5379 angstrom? 2.14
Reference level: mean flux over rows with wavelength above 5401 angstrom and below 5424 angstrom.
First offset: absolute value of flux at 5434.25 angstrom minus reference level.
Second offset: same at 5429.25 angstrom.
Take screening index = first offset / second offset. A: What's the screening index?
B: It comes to 1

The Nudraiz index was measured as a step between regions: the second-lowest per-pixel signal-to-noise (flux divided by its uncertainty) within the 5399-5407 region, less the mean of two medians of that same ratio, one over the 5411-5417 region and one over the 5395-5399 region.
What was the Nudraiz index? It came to -1.3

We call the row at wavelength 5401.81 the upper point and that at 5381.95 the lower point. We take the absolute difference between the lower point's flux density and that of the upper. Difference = 0.48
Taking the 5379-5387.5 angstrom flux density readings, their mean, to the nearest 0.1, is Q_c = 10.6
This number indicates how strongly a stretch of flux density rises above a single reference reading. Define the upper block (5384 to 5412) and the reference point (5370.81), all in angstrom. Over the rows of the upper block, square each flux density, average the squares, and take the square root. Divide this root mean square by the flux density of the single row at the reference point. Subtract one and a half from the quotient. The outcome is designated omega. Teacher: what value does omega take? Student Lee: -0.61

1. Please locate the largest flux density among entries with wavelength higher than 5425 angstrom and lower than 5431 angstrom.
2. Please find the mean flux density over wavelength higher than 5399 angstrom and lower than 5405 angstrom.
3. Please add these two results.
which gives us 21.4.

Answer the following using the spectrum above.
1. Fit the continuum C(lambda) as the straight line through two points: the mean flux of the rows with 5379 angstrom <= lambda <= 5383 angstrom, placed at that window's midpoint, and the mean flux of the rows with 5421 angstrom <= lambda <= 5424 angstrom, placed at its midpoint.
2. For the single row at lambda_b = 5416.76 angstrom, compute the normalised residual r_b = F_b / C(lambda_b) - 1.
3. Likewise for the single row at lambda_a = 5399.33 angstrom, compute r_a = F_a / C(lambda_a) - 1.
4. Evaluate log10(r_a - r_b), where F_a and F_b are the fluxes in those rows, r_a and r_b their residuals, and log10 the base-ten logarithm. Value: -1.18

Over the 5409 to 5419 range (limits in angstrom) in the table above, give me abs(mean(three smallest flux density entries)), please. 9.32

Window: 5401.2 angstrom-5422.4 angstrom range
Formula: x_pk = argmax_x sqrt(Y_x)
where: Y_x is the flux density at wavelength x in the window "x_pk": 5419.26 angstrom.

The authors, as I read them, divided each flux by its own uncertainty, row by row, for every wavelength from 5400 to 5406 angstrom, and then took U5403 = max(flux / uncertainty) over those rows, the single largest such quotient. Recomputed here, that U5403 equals 15.1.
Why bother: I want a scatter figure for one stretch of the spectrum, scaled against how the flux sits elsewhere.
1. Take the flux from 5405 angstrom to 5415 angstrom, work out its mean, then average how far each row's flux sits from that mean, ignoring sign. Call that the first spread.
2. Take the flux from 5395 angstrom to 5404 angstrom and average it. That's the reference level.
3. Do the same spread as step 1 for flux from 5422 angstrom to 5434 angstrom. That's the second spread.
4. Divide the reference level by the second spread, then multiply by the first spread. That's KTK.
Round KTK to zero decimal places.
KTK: 28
